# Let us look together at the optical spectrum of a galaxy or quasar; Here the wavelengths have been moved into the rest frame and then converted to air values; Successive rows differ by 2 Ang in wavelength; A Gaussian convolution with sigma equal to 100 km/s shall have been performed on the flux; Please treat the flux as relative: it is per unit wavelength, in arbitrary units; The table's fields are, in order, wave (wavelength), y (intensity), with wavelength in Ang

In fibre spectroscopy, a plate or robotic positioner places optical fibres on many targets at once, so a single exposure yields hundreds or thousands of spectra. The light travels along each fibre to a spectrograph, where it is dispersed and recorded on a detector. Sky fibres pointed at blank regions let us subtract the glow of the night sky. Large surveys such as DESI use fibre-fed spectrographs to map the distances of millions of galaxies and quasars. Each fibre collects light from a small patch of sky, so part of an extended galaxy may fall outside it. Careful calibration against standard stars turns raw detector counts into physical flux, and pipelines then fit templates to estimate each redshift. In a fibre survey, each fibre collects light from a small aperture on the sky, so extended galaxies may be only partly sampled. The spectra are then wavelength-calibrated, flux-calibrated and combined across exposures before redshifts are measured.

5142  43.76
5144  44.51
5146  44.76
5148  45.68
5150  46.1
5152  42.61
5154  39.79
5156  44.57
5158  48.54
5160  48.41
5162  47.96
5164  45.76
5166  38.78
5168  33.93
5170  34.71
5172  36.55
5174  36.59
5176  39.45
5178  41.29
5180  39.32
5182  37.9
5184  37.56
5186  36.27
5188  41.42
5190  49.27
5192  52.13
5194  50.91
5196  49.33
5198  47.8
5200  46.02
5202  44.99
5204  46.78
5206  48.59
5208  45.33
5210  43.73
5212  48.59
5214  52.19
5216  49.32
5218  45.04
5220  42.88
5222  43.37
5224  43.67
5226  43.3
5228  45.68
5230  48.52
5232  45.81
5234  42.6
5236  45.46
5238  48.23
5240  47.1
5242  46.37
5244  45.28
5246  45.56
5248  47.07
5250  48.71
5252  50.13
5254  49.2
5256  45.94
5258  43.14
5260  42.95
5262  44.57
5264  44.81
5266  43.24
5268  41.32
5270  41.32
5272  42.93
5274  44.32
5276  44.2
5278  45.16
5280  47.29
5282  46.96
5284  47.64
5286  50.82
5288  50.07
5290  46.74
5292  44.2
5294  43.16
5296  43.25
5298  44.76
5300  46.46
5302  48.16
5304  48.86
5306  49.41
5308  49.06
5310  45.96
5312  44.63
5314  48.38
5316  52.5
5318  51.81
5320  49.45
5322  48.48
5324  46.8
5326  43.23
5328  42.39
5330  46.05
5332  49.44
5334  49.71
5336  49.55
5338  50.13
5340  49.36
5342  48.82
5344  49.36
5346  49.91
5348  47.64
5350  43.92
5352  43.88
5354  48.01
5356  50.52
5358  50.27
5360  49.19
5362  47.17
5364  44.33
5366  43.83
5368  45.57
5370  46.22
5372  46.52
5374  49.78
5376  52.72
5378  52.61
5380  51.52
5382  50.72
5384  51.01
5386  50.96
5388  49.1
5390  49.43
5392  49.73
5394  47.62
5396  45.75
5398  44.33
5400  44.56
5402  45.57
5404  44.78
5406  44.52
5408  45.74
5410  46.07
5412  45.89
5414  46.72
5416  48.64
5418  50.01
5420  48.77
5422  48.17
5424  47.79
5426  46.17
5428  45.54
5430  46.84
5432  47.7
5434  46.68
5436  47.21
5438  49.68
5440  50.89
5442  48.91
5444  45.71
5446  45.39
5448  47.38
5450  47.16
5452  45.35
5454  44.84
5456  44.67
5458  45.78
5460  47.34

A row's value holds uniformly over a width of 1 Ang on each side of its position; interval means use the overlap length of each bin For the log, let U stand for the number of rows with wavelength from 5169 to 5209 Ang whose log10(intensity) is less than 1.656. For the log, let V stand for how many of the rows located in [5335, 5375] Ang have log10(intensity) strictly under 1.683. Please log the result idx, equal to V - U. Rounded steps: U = 11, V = 10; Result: -1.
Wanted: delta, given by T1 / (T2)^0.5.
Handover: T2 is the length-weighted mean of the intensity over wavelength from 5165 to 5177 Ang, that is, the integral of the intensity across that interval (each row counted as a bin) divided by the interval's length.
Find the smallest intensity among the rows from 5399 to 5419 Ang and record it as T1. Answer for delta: 7.35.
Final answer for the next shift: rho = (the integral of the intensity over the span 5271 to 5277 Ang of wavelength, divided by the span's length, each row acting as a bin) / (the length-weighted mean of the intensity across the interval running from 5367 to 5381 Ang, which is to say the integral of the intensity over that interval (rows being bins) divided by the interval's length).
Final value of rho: 0.89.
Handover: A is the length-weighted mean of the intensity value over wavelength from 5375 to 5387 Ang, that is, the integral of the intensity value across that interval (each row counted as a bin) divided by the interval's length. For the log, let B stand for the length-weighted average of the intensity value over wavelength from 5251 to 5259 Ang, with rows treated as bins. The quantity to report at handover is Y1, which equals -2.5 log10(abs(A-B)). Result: -1.6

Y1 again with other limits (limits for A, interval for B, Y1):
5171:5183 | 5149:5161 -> -2.0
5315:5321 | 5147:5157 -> -2.2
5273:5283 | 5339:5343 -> -1.4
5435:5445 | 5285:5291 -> 0.3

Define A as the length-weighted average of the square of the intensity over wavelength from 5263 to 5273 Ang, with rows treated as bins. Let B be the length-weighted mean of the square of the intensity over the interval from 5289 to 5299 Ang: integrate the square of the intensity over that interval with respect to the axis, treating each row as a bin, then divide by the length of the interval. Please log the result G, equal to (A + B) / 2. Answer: 1901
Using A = 1827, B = 1975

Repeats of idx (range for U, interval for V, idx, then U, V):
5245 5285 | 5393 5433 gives 6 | 11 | 17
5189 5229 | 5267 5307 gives 9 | 7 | 16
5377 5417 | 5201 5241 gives 10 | 4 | 14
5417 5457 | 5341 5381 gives 8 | 2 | 10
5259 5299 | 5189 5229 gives -2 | 14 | 12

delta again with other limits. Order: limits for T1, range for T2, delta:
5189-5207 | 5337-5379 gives 6.49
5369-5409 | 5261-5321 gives 6.51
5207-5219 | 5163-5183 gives 7.05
